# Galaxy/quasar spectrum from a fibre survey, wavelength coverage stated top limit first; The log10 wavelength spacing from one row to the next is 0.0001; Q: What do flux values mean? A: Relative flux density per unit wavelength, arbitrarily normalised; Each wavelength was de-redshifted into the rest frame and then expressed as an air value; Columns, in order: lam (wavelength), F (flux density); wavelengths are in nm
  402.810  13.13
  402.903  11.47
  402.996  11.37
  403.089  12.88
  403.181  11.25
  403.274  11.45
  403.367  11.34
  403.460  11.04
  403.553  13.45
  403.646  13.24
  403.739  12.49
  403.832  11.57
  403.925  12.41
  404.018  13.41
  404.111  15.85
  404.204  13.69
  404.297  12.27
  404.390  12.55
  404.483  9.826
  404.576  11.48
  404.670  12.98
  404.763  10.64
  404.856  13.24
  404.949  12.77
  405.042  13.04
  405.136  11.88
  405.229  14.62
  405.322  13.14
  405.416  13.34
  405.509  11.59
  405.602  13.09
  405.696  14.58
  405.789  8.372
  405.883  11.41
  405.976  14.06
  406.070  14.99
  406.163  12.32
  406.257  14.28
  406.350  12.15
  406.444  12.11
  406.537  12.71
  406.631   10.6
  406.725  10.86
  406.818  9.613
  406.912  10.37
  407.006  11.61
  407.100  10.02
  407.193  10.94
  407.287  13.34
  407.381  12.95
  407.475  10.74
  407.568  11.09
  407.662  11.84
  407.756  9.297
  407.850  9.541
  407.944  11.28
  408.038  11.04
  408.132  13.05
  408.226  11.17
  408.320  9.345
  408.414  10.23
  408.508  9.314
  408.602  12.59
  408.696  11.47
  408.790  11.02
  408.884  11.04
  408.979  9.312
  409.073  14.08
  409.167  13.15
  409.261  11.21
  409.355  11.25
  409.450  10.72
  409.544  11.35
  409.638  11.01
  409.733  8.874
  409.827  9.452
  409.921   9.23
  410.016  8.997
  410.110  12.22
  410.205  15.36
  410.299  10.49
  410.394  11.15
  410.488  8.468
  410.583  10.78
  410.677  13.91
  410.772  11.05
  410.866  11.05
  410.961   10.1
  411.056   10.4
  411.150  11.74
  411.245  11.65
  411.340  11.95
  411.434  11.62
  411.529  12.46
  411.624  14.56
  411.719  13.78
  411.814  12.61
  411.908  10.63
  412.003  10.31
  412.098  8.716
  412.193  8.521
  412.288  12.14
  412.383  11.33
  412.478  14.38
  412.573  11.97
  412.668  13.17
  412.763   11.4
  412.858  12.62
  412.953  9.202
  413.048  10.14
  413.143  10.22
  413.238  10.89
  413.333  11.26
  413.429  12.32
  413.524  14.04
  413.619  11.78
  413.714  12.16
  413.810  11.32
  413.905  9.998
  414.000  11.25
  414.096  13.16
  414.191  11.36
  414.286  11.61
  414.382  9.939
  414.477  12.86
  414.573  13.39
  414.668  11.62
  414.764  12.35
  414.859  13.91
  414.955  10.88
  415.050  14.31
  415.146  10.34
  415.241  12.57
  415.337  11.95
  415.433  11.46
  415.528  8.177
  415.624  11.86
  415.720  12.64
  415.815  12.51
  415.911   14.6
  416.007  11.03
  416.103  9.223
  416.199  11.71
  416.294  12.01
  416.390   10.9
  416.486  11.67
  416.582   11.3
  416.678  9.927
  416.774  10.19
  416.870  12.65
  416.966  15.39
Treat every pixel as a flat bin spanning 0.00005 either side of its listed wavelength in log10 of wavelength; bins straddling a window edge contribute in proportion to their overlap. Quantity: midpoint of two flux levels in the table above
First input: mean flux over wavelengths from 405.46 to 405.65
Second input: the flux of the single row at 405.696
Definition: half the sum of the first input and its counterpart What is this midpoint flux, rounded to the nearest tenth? 13.5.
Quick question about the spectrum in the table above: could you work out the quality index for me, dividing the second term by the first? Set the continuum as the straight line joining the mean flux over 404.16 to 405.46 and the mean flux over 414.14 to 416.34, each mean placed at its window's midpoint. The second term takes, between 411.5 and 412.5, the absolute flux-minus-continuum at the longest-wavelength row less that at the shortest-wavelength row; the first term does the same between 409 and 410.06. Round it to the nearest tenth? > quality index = 1.5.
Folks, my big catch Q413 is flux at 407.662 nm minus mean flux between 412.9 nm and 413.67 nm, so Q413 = 0.6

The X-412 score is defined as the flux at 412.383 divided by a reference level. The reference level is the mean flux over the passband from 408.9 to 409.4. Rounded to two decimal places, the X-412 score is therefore 0.96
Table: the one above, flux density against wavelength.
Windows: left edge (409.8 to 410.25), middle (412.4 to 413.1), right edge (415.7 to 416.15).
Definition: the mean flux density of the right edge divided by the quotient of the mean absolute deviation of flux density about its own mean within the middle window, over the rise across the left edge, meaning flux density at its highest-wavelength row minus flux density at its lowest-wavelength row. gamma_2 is 52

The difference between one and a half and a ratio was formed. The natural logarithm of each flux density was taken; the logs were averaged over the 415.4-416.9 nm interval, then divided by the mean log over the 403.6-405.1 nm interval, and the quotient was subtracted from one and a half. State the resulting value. 0.542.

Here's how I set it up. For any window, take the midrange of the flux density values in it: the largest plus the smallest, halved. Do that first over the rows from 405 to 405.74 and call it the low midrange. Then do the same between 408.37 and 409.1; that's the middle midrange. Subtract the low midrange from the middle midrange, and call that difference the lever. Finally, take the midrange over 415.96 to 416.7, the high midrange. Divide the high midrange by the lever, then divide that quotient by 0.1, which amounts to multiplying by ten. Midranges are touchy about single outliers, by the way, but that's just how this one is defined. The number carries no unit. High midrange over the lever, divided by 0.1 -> -75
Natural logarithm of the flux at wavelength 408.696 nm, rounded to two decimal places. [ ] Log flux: 2.44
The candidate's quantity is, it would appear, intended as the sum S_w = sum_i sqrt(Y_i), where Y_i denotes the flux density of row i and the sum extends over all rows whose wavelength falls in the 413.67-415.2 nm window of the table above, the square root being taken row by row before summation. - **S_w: 55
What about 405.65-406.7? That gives 39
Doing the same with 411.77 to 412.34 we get 19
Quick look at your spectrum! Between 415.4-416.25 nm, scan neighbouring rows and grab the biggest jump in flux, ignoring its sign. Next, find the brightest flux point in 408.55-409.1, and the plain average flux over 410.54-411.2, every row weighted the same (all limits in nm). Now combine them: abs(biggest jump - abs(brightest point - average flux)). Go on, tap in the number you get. 0.9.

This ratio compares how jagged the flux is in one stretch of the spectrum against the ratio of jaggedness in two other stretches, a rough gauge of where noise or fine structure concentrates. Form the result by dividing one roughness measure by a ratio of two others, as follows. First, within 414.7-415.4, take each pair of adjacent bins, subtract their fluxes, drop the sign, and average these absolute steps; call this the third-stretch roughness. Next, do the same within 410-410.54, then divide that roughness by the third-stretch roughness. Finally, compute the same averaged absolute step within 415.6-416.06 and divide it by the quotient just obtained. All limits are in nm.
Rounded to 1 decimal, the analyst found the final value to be 1.4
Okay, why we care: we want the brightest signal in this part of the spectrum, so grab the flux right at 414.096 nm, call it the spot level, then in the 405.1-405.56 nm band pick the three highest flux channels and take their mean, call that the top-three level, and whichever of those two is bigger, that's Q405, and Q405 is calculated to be 13.7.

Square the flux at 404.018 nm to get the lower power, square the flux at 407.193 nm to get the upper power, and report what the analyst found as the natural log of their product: 10.0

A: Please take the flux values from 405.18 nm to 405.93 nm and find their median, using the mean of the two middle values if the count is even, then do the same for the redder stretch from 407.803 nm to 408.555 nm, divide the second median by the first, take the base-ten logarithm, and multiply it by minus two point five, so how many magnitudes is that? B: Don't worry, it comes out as 0.23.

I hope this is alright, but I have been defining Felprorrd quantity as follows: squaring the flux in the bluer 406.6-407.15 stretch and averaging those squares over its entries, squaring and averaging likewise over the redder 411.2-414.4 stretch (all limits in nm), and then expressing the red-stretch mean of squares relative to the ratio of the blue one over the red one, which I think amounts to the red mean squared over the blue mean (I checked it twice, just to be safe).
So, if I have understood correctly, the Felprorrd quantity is 169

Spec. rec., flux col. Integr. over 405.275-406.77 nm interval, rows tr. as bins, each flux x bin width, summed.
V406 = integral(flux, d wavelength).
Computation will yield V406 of 19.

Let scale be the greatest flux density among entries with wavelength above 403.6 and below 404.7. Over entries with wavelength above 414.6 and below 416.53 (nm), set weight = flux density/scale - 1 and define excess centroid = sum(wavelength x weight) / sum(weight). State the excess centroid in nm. 415.62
